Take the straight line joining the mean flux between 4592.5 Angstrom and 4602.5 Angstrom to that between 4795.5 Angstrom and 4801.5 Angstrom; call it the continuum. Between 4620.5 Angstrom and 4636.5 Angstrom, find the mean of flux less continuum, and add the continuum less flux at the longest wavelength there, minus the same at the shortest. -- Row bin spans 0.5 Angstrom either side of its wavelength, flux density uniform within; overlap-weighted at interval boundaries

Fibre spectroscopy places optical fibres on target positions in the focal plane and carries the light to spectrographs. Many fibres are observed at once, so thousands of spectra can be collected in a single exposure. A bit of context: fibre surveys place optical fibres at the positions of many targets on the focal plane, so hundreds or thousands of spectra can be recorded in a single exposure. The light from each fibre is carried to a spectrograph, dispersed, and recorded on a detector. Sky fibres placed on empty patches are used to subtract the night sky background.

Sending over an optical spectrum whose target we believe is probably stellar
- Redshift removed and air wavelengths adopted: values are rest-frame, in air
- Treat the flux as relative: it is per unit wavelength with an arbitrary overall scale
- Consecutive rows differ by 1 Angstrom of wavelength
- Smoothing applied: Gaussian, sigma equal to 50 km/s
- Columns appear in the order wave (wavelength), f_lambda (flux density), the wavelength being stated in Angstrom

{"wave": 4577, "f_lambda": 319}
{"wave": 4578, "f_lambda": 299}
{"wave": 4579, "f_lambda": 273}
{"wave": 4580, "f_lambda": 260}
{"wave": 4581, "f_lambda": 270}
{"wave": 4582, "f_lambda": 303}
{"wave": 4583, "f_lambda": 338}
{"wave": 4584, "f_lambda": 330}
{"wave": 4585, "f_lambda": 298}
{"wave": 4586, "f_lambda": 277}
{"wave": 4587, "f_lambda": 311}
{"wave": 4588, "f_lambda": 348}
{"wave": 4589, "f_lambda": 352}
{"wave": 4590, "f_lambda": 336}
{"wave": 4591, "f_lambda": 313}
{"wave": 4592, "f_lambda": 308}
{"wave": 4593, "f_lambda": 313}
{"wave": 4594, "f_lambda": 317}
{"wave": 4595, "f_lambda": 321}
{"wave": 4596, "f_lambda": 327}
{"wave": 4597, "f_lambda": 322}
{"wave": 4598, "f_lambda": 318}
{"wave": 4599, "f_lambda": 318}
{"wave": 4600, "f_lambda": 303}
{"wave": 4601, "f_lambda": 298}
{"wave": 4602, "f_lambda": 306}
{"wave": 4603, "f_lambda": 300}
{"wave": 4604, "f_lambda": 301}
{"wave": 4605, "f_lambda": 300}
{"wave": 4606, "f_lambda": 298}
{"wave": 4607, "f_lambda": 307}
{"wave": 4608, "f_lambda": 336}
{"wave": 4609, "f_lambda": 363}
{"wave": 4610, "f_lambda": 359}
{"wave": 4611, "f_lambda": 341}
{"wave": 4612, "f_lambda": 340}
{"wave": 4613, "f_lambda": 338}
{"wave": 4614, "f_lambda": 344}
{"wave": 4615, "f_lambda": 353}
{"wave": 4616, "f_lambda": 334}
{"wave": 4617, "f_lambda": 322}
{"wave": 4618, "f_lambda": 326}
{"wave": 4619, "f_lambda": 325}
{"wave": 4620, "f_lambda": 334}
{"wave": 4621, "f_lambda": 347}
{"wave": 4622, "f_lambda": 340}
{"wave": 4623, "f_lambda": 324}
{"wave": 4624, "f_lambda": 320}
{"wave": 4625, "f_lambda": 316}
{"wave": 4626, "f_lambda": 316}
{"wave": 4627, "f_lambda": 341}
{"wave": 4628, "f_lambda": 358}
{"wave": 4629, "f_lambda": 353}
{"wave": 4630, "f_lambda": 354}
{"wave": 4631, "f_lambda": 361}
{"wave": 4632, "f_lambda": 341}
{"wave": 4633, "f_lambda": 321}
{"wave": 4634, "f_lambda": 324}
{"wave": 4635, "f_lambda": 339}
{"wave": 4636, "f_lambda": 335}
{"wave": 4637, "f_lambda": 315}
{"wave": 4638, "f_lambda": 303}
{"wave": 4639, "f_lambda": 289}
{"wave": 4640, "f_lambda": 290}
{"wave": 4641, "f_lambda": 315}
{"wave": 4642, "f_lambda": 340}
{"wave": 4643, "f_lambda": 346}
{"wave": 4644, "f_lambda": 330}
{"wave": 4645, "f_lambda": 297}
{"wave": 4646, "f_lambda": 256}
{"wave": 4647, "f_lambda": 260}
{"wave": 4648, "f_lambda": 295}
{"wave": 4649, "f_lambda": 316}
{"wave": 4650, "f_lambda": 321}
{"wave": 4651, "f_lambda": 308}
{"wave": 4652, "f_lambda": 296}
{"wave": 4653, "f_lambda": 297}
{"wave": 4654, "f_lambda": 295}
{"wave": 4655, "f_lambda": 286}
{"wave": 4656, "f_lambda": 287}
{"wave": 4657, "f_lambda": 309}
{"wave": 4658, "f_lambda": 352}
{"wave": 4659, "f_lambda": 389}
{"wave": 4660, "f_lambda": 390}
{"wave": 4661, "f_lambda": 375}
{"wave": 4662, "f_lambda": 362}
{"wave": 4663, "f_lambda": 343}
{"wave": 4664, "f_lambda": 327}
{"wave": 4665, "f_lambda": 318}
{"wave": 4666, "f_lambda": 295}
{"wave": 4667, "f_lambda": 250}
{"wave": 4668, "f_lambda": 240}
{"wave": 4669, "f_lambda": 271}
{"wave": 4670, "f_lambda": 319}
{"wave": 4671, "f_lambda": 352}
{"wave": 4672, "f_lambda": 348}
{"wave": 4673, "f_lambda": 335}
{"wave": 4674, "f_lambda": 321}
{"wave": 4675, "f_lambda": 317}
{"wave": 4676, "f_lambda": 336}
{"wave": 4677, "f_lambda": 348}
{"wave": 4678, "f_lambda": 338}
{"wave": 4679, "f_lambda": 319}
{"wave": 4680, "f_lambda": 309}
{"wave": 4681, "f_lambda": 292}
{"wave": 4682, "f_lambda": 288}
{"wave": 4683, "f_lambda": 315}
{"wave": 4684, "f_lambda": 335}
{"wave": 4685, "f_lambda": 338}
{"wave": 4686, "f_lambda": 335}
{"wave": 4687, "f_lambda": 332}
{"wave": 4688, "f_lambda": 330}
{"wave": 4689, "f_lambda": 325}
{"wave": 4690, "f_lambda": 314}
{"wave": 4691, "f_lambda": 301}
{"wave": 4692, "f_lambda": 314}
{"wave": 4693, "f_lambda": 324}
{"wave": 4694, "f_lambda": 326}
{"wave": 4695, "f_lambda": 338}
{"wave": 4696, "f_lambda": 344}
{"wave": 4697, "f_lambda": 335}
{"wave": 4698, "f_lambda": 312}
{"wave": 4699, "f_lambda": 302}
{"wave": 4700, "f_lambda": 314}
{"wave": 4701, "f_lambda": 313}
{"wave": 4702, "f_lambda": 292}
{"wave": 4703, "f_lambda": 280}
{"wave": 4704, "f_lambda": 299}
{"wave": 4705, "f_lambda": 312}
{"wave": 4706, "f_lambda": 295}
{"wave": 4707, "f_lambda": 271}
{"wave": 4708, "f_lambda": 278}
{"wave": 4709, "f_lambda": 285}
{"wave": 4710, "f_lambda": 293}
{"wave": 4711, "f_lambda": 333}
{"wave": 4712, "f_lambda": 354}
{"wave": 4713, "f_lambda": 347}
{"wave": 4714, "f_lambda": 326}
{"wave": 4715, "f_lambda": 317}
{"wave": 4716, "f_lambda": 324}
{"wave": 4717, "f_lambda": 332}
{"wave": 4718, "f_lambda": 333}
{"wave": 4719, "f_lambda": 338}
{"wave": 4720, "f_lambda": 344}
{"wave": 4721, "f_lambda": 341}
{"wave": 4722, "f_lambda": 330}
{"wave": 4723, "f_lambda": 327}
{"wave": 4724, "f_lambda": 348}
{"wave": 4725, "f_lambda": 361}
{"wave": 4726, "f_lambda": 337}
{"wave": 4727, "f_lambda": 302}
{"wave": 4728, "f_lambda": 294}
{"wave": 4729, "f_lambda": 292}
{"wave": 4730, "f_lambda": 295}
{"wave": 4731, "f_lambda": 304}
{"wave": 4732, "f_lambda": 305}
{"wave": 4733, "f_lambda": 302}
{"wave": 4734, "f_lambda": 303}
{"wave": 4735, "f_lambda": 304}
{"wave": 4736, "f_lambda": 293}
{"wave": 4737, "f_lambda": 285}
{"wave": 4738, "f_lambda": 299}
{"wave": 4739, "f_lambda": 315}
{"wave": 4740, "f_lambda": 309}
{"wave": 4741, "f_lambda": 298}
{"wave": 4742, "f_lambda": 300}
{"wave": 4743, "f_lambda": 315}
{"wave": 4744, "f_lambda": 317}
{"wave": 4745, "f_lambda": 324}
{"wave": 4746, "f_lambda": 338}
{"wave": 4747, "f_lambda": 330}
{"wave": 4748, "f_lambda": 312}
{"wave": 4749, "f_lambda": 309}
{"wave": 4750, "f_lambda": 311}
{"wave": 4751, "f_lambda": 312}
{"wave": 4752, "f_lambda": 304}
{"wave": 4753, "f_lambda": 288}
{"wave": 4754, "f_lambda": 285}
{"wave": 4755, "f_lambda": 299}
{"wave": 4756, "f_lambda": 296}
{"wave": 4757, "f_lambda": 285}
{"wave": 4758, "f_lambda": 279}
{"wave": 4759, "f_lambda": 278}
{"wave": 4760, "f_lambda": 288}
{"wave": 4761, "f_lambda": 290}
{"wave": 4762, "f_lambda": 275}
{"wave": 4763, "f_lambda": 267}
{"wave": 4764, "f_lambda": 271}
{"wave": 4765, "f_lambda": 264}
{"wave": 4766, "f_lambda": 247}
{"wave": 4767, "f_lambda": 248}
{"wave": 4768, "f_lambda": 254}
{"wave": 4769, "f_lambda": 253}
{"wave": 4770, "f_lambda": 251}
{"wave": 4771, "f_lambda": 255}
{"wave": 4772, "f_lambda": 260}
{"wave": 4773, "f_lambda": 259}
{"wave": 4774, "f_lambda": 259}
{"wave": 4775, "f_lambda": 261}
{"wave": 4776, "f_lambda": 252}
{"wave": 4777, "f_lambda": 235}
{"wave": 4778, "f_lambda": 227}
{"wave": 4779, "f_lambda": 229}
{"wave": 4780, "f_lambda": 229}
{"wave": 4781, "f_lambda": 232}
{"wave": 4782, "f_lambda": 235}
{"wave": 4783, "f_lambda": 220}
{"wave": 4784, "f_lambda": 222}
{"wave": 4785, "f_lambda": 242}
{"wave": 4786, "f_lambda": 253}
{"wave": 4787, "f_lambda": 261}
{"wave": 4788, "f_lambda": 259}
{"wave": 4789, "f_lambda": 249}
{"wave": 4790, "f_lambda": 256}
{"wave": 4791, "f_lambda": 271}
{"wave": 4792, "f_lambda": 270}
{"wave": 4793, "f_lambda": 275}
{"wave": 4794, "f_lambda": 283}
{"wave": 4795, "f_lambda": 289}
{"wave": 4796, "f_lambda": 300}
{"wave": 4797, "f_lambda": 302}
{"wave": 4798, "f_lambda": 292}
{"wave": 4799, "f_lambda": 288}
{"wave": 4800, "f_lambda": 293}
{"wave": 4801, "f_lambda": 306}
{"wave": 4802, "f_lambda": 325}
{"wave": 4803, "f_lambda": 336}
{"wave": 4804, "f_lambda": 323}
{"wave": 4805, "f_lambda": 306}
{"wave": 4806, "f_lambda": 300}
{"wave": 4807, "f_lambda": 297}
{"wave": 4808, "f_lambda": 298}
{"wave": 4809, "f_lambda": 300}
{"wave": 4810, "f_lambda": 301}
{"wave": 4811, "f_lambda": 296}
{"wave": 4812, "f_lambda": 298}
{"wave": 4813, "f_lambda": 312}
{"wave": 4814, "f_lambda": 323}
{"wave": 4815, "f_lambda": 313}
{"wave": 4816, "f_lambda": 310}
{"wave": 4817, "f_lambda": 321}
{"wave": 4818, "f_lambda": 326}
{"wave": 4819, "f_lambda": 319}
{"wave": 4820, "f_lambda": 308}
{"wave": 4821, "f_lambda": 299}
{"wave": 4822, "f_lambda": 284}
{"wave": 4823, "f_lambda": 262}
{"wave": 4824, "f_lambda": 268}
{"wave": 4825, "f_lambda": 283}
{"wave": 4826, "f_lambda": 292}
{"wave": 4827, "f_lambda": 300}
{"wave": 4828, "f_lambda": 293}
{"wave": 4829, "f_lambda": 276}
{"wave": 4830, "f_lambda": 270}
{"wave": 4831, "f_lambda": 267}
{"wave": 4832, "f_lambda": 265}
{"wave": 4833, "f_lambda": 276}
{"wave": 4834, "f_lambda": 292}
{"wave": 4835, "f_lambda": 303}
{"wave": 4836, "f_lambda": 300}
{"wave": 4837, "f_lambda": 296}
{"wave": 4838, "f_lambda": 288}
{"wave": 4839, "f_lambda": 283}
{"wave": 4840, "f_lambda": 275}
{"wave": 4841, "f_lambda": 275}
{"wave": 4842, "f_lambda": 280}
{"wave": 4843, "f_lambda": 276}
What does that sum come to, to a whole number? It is 36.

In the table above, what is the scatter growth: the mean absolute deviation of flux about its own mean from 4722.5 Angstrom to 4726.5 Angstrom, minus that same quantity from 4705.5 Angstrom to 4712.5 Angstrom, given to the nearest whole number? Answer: -13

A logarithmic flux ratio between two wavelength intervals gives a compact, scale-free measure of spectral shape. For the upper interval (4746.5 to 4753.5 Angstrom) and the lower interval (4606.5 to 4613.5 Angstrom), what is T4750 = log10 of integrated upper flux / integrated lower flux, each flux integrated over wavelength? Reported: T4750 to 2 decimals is -0.04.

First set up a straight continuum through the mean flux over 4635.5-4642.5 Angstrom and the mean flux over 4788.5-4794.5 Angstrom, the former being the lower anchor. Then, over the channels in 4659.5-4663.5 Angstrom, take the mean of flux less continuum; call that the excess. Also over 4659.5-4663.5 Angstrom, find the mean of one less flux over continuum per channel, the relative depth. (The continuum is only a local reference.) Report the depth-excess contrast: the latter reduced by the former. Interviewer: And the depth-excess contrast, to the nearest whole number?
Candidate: -62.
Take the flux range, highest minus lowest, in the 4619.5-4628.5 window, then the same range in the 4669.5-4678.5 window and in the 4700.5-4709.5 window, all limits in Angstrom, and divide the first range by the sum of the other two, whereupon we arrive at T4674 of 0.55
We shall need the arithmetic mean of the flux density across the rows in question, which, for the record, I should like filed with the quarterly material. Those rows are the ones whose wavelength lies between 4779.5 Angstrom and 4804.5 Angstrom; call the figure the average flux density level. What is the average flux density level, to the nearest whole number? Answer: 272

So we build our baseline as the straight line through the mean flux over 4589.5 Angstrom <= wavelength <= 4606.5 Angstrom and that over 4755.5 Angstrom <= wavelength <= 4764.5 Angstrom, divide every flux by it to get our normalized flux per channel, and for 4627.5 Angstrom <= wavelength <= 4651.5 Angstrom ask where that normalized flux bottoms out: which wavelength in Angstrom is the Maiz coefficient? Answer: 4646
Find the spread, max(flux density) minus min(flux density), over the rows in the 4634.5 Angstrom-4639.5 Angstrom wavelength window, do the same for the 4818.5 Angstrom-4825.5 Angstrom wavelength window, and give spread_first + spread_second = 107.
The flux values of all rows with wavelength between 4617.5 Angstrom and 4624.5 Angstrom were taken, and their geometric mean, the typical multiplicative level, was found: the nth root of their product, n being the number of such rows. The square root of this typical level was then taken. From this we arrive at 18.2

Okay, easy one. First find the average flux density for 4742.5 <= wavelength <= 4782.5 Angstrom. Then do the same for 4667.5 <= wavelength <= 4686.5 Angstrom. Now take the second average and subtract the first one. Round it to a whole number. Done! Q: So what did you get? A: 43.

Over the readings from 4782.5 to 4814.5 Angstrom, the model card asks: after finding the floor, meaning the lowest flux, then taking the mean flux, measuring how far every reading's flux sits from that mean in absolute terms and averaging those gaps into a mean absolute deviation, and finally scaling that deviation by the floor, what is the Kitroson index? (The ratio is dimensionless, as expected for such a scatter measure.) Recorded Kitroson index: 0.10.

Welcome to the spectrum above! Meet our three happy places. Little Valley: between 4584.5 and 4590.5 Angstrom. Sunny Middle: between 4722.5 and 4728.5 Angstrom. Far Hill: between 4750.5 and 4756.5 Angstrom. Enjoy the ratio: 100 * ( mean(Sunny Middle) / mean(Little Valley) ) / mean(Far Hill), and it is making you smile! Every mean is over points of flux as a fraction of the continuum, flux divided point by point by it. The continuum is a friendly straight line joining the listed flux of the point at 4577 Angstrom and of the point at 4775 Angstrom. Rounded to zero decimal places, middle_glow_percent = 106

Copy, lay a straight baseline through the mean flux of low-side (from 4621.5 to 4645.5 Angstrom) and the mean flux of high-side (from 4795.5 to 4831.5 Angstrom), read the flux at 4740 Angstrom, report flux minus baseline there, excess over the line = -2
